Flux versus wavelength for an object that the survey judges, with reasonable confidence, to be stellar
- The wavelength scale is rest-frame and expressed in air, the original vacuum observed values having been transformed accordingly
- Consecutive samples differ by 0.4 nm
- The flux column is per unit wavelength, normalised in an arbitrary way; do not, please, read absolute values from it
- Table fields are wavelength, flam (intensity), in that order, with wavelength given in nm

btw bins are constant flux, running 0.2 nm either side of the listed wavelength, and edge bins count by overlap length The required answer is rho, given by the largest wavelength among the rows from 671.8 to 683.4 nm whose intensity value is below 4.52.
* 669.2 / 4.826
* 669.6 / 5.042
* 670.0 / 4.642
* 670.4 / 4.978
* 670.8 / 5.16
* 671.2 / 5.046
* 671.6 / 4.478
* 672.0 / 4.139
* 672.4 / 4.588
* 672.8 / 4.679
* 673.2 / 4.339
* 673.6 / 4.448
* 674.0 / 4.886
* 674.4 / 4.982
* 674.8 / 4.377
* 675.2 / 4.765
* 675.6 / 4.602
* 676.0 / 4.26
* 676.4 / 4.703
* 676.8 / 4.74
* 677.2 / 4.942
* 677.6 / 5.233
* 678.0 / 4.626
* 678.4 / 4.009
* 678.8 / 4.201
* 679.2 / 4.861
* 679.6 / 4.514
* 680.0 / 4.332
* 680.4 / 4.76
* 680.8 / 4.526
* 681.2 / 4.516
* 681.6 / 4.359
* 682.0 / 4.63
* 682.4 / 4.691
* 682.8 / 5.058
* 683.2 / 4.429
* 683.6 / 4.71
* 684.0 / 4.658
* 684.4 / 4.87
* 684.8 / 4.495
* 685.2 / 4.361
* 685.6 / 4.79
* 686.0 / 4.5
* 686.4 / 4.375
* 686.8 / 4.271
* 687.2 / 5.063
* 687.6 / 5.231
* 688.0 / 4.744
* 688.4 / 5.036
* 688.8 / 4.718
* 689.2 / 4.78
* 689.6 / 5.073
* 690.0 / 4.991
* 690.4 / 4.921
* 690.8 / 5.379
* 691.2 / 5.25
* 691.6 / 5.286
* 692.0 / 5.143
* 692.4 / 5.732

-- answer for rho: 683.2 nm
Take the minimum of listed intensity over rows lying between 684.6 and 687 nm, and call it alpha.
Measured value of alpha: 4.271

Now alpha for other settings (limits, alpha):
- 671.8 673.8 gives 4.139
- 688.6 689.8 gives 4.718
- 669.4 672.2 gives 4.139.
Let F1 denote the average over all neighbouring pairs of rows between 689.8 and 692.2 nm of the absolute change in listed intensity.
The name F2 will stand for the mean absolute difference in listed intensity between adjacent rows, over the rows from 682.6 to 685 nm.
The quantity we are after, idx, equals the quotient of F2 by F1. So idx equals 1.9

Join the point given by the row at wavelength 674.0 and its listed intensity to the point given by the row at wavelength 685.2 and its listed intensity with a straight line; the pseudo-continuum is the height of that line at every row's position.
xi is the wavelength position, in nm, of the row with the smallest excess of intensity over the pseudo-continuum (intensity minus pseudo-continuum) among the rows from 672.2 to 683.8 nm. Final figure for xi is 678.4 nm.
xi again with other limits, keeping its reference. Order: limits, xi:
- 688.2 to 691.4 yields 688.8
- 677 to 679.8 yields 678.4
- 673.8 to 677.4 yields 676.0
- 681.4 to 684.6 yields 681.6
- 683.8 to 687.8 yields 686.8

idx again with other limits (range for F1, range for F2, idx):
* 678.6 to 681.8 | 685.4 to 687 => 0.6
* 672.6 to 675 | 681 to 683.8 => 0.9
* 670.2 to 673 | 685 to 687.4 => 1.2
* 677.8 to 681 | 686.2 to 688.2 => 1.0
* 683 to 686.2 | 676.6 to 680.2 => 1.5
